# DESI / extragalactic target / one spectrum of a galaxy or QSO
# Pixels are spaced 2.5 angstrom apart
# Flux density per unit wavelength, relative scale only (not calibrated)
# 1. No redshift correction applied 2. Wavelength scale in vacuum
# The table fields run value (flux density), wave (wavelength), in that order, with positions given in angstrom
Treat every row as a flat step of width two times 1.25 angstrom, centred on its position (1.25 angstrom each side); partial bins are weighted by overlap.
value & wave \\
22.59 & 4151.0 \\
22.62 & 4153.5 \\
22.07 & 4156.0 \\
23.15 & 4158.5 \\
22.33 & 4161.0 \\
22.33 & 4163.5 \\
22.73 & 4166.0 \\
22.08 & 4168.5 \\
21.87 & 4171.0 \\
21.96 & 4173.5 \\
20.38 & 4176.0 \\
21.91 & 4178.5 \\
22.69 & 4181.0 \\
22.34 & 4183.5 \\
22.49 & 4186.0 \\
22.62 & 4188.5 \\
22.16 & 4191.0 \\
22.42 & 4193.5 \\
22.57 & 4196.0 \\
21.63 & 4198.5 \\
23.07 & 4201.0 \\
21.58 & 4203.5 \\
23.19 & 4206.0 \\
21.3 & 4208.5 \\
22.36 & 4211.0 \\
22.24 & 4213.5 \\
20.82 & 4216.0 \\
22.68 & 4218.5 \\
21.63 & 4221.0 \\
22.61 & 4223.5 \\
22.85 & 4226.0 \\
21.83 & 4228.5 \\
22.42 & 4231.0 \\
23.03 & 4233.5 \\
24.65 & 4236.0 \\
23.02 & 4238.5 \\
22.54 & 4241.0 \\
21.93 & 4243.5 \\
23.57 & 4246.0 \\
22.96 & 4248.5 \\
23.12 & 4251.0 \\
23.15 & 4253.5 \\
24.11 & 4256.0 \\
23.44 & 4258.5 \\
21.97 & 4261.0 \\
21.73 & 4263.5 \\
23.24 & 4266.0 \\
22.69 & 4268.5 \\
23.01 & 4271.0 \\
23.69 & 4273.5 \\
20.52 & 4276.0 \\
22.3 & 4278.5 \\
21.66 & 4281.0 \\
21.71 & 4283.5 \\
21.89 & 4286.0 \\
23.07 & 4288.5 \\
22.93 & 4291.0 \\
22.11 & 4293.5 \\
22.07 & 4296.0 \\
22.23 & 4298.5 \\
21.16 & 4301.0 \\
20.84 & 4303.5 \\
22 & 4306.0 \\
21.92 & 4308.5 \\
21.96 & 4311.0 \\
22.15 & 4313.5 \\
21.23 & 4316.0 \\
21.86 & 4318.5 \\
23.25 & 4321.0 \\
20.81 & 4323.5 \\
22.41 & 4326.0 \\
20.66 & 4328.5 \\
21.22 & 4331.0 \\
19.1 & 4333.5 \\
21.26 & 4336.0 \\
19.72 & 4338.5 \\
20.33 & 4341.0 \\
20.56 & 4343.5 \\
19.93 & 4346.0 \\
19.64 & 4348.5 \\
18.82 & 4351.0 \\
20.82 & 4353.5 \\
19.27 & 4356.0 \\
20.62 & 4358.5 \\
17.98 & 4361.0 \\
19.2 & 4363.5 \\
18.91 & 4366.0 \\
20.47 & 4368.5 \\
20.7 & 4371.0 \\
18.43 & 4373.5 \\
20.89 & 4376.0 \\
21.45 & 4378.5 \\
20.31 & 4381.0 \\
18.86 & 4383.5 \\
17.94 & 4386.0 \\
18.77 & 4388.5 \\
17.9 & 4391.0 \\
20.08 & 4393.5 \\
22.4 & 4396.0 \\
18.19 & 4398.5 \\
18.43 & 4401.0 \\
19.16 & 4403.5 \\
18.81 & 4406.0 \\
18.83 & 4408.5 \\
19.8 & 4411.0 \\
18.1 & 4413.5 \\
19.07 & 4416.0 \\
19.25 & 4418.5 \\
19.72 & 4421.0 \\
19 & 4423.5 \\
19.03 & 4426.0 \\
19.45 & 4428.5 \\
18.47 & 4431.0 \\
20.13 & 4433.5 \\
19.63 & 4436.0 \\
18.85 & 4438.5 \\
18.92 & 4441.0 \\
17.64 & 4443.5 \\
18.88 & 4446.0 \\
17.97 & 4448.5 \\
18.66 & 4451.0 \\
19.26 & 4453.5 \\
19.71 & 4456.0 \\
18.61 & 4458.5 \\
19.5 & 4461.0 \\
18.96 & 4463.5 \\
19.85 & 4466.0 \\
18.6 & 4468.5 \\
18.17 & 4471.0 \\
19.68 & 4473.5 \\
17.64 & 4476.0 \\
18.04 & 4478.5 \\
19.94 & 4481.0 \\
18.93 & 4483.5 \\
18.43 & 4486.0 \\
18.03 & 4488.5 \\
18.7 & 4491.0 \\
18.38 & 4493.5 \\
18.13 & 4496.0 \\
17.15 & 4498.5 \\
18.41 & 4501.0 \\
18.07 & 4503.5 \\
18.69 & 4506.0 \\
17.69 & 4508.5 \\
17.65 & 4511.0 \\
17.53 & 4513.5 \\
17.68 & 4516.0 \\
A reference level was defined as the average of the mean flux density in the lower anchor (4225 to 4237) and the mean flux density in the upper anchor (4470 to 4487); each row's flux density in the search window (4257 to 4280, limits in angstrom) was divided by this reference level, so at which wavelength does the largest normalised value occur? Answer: 4273.5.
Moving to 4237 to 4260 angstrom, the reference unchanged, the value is 4256.0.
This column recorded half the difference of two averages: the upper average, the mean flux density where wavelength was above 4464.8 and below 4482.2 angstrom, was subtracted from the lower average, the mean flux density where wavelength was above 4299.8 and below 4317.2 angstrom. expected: 1.4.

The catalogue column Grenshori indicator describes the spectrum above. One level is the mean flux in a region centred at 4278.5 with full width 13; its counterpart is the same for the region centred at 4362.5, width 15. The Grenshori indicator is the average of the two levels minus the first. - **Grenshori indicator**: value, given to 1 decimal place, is -1.3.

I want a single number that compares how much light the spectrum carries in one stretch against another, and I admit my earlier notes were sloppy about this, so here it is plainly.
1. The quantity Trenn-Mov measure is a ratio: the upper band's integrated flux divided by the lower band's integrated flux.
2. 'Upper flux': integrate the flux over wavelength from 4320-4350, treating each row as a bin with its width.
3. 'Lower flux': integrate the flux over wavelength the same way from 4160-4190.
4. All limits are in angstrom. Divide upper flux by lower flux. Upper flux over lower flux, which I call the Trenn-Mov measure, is 0.94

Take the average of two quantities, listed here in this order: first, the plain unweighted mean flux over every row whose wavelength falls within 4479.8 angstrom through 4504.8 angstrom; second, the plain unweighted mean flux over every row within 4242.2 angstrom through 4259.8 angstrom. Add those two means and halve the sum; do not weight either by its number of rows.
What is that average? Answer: 20.8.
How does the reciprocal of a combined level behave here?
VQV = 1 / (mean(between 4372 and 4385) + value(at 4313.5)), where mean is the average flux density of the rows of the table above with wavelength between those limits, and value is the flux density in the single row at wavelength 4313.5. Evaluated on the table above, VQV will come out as 0.0237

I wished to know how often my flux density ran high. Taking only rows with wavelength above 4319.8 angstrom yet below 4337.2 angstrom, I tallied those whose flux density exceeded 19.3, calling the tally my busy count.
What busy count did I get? 6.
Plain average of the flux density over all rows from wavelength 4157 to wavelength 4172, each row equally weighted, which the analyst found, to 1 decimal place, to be 22.4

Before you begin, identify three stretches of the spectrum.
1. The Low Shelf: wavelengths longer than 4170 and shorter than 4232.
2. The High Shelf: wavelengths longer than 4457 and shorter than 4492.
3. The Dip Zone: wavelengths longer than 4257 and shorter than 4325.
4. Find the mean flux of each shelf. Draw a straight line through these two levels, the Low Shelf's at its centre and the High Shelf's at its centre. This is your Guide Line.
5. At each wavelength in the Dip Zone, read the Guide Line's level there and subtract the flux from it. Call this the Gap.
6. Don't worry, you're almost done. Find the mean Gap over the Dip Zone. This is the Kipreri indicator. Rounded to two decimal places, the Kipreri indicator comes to -1.09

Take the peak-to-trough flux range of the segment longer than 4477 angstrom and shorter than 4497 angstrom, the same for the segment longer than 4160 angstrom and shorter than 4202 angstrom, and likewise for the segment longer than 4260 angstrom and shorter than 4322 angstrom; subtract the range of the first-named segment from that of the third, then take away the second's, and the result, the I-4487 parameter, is -1.4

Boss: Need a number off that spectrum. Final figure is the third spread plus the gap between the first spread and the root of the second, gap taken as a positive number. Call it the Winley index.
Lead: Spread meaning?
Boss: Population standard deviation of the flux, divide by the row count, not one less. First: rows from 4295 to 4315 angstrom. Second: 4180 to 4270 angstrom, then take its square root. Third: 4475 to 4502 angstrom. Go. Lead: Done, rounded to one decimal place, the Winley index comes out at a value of 1.1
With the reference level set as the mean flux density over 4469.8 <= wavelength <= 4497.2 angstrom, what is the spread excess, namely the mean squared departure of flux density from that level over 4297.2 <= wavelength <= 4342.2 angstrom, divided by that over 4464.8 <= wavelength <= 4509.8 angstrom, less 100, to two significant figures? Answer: -84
